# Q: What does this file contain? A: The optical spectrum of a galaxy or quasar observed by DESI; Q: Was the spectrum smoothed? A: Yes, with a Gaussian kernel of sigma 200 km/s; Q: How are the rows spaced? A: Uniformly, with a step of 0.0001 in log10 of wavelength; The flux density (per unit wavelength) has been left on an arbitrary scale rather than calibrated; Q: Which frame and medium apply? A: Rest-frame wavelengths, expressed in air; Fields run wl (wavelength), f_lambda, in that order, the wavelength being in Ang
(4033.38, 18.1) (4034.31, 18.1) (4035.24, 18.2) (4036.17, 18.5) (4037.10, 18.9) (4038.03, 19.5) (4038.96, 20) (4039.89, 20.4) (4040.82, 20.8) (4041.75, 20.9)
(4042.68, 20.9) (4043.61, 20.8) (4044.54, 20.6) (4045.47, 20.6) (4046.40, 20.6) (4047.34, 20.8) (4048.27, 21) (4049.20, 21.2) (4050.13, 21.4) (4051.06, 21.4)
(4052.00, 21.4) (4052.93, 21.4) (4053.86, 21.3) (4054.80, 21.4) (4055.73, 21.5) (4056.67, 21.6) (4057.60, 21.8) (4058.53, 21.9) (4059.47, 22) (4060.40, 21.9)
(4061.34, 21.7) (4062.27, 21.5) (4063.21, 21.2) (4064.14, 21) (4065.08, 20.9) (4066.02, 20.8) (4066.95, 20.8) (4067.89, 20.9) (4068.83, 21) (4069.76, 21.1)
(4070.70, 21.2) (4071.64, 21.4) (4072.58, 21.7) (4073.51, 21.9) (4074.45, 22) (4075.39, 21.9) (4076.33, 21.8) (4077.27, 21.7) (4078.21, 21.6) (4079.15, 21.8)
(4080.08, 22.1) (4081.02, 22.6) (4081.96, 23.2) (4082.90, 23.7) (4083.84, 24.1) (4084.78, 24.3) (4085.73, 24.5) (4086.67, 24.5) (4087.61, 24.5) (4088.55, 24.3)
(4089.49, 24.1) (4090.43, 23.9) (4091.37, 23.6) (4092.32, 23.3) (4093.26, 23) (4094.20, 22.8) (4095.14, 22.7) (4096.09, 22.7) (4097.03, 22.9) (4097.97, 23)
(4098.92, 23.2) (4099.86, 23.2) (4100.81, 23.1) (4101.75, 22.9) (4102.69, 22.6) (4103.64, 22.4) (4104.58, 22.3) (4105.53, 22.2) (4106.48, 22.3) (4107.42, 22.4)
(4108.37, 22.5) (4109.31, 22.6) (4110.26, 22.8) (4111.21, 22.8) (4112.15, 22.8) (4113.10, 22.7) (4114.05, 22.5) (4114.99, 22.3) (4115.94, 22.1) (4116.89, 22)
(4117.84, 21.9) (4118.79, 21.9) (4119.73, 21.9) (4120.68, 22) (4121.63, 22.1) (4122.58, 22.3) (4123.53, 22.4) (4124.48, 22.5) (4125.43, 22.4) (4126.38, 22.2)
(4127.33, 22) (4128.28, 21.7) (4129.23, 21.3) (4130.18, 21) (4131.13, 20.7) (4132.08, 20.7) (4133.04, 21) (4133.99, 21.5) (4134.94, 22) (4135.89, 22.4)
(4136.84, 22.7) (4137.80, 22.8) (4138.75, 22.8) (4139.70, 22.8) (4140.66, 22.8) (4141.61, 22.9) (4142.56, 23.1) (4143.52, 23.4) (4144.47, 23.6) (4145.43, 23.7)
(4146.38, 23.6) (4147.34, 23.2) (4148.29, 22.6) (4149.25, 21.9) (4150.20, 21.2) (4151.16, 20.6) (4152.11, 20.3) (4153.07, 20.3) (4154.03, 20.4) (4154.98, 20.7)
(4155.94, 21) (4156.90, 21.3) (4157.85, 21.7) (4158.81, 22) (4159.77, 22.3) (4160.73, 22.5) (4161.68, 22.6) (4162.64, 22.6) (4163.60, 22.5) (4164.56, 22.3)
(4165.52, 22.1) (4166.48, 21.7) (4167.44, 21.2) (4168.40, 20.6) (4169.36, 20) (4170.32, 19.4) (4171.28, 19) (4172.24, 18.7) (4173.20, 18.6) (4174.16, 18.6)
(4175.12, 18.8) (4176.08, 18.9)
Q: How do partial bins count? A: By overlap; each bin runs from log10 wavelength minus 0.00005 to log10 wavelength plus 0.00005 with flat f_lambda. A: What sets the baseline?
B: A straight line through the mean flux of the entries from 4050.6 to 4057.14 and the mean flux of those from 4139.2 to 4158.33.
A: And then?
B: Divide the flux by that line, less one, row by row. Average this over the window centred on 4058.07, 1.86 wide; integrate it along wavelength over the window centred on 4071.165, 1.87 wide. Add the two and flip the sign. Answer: 0.00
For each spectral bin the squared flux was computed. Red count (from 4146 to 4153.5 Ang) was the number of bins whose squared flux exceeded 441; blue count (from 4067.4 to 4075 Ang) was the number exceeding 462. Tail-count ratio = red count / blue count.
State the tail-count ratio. 1.7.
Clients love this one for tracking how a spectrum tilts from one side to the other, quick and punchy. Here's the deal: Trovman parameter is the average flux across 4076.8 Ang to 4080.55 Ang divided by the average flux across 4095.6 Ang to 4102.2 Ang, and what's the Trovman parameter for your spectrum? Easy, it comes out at 0.95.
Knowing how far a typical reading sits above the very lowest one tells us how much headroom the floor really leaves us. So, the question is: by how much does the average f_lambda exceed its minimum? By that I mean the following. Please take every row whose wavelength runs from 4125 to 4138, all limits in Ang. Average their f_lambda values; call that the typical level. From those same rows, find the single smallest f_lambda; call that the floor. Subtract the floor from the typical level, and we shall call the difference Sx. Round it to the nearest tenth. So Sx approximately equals 1.0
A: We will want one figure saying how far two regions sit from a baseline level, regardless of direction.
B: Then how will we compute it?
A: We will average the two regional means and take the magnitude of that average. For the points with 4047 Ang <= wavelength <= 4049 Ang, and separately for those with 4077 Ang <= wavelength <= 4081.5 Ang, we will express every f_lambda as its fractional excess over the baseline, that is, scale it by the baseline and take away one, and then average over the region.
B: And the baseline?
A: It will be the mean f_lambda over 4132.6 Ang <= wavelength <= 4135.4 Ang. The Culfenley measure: 0.00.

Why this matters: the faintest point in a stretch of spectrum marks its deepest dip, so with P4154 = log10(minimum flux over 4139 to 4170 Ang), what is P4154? 1.30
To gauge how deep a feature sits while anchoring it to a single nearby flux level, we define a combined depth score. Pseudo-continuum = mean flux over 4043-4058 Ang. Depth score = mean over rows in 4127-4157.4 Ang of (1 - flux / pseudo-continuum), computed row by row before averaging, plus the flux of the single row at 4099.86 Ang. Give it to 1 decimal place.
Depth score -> 23.2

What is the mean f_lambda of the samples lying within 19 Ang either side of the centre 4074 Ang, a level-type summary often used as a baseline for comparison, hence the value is 22.3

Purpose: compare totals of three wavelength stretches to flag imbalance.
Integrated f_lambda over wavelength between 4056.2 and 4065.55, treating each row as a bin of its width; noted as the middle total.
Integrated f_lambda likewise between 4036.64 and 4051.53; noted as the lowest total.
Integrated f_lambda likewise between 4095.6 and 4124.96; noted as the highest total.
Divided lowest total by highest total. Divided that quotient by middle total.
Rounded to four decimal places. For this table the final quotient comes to 0.0023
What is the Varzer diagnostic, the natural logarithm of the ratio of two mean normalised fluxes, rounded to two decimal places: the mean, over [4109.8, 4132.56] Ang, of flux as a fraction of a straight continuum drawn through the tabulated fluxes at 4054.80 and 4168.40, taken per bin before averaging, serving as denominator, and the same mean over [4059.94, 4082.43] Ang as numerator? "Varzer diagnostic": -0.04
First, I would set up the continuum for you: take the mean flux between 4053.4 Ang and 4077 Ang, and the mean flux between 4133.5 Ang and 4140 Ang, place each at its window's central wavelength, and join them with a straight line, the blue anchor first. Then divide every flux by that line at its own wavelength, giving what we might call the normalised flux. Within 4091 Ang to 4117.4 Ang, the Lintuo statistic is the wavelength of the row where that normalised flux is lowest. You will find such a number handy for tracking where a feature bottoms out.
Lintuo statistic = 4116.89 Ang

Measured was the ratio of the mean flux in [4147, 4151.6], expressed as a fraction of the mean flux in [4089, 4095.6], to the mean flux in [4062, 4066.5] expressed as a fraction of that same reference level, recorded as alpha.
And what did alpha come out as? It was 1.039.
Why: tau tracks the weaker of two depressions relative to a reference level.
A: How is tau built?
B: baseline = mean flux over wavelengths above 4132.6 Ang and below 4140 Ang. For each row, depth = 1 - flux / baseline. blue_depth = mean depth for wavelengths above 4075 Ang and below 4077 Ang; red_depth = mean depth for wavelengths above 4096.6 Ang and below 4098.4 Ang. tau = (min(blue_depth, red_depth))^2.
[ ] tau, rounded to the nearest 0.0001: 0.0010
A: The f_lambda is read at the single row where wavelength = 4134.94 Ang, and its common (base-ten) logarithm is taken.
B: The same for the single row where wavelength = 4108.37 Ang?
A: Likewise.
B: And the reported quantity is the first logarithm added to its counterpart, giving 2.695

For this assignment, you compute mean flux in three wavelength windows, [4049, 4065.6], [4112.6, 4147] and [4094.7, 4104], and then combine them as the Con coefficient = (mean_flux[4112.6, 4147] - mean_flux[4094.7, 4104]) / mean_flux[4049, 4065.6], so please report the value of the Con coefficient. -0.028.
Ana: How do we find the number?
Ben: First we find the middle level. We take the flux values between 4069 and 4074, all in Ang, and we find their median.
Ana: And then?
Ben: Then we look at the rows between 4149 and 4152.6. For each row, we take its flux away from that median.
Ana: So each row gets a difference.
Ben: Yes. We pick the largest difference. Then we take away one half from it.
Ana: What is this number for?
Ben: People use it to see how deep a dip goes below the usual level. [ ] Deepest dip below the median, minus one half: 0.6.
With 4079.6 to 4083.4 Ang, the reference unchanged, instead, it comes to -1.2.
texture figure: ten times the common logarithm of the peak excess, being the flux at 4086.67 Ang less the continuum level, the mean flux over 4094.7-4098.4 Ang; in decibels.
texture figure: 2.2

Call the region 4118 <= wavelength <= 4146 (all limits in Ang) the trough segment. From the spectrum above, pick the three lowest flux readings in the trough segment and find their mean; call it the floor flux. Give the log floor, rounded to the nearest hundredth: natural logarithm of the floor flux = 3.03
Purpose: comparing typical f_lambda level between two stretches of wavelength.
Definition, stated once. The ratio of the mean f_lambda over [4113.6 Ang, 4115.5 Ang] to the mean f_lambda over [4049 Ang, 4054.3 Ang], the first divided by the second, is 1.05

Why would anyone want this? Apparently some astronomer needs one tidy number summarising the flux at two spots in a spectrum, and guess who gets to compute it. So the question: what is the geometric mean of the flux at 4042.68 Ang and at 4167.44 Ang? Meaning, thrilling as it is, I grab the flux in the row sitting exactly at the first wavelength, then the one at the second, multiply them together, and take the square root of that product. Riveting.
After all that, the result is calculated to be 21.0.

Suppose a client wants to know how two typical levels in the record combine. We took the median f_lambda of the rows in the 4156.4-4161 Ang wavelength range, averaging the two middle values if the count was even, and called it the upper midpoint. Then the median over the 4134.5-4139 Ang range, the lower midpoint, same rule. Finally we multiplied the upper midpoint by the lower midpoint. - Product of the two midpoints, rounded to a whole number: 499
